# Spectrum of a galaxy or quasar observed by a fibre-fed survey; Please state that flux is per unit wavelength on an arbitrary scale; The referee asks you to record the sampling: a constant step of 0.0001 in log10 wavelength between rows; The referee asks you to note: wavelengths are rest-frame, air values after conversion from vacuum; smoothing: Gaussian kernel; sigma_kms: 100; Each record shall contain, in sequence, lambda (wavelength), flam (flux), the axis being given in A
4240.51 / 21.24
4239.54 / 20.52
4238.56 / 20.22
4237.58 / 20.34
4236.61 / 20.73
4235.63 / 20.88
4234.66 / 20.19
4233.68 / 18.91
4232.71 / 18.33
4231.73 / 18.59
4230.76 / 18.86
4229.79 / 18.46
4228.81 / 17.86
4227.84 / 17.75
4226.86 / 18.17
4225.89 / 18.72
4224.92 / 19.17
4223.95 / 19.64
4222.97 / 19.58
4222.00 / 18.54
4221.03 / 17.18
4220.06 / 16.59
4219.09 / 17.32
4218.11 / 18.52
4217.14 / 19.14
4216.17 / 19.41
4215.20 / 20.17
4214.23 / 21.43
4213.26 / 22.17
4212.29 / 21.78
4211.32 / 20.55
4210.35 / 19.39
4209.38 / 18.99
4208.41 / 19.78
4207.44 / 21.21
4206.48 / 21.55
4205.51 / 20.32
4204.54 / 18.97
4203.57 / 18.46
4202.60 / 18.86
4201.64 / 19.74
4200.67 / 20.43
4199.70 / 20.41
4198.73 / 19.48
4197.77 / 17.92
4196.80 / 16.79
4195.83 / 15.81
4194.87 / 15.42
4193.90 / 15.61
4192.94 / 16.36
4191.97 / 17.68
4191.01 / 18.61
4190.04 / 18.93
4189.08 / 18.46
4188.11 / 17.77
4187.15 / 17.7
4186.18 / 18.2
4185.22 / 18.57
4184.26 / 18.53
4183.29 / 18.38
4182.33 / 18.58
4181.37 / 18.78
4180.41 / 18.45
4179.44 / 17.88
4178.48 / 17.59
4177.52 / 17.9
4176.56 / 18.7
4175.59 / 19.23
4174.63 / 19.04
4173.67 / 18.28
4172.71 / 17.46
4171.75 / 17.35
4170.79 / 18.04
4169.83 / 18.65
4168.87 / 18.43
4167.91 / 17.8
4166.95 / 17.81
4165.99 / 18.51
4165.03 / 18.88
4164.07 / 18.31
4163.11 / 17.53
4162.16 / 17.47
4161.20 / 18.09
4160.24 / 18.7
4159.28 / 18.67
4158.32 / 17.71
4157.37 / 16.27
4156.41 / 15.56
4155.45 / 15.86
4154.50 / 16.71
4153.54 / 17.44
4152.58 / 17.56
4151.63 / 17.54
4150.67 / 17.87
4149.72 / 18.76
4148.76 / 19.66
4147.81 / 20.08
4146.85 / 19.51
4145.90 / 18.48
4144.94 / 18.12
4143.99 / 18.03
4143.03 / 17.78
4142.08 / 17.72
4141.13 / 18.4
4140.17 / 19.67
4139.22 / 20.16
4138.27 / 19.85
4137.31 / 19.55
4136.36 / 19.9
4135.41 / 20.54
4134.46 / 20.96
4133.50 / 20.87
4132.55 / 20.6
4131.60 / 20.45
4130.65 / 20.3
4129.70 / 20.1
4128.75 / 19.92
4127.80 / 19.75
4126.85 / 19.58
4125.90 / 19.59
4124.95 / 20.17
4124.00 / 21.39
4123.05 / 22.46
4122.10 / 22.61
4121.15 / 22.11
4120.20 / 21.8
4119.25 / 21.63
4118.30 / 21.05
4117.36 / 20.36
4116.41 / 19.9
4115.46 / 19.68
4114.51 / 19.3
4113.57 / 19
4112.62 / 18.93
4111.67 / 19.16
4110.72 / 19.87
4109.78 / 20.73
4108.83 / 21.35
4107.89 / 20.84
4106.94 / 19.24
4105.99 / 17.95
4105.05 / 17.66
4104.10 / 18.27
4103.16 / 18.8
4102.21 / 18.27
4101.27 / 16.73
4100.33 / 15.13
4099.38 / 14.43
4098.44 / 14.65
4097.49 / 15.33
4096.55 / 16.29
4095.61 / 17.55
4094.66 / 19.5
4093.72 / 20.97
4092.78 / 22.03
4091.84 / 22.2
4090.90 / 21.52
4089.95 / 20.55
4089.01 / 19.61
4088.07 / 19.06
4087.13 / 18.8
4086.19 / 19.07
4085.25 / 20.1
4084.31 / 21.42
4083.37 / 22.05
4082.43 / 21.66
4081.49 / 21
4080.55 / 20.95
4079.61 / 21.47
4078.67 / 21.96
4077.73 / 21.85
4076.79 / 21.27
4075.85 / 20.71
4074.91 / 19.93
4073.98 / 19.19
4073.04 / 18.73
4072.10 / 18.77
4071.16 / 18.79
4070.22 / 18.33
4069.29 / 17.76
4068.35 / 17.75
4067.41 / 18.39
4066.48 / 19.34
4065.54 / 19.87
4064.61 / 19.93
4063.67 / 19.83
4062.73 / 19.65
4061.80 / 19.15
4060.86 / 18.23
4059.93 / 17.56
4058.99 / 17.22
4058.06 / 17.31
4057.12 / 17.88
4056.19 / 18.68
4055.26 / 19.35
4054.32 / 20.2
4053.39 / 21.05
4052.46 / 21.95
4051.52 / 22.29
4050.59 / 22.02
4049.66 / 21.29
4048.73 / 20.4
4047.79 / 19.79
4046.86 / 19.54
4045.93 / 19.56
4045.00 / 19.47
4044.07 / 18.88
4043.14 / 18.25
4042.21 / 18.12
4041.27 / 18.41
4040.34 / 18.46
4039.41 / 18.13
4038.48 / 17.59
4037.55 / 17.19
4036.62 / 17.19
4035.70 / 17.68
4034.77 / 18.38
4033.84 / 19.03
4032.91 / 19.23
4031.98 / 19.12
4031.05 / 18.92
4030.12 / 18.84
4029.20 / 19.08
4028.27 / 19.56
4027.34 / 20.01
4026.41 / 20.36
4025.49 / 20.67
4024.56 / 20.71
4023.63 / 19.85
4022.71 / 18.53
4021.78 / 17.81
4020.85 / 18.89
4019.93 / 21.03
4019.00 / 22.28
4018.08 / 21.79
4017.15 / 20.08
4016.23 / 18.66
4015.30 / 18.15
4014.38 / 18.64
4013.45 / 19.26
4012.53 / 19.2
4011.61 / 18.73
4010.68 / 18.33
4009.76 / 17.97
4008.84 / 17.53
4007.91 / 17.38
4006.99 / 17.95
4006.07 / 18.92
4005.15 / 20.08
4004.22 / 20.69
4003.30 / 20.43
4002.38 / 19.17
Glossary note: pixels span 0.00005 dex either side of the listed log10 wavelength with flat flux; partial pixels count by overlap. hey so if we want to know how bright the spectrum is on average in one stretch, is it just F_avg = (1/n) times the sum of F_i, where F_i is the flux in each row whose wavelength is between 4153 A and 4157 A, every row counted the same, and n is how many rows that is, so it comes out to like 16.4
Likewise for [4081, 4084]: 21.6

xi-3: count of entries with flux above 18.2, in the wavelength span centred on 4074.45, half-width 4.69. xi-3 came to 10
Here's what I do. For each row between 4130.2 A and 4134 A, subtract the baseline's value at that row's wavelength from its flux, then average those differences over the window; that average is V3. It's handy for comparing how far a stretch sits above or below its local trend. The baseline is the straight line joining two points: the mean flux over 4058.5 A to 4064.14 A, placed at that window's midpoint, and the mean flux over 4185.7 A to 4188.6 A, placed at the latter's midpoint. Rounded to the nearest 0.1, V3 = 2.4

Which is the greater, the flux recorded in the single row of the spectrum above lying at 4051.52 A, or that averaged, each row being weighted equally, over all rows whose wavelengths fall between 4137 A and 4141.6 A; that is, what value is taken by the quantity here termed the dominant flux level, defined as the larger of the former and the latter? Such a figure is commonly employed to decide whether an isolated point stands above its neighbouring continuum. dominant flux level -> 22.3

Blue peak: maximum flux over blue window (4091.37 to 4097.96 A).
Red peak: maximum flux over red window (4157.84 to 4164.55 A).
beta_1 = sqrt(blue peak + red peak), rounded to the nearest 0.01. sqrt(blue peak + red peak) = 6.40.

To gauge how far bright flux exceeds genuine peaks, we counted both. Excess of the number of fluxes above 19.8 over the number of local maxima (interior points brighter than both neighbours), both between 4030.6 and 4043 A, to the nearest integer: -2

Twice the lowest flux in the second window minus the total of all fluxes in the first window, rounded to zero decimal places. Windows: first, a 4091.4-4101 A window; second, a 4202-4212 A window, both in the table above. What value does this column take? -141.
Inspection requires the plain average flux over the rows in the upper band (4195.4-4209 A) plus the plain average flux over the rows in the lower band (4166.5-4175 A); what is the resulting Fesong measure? 37.4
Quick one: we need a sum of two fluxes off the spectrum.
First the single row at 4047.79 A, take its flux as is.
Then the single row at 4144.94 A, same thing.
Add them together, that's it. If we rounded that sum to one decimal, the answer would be 37.9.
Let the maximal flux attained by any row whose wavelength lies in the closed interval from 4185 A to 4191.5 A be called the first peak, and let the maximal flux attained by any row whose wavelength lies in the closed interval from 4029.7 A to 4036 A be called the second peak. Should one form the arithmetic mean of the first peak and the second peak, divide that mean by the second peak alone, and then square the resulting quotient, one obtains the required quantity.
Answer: 0.98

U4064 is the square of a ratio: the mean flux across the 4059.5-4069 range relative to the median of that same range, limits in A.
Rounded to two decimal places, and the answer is 0.97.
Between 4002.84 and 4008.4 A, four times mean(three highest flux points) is 82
